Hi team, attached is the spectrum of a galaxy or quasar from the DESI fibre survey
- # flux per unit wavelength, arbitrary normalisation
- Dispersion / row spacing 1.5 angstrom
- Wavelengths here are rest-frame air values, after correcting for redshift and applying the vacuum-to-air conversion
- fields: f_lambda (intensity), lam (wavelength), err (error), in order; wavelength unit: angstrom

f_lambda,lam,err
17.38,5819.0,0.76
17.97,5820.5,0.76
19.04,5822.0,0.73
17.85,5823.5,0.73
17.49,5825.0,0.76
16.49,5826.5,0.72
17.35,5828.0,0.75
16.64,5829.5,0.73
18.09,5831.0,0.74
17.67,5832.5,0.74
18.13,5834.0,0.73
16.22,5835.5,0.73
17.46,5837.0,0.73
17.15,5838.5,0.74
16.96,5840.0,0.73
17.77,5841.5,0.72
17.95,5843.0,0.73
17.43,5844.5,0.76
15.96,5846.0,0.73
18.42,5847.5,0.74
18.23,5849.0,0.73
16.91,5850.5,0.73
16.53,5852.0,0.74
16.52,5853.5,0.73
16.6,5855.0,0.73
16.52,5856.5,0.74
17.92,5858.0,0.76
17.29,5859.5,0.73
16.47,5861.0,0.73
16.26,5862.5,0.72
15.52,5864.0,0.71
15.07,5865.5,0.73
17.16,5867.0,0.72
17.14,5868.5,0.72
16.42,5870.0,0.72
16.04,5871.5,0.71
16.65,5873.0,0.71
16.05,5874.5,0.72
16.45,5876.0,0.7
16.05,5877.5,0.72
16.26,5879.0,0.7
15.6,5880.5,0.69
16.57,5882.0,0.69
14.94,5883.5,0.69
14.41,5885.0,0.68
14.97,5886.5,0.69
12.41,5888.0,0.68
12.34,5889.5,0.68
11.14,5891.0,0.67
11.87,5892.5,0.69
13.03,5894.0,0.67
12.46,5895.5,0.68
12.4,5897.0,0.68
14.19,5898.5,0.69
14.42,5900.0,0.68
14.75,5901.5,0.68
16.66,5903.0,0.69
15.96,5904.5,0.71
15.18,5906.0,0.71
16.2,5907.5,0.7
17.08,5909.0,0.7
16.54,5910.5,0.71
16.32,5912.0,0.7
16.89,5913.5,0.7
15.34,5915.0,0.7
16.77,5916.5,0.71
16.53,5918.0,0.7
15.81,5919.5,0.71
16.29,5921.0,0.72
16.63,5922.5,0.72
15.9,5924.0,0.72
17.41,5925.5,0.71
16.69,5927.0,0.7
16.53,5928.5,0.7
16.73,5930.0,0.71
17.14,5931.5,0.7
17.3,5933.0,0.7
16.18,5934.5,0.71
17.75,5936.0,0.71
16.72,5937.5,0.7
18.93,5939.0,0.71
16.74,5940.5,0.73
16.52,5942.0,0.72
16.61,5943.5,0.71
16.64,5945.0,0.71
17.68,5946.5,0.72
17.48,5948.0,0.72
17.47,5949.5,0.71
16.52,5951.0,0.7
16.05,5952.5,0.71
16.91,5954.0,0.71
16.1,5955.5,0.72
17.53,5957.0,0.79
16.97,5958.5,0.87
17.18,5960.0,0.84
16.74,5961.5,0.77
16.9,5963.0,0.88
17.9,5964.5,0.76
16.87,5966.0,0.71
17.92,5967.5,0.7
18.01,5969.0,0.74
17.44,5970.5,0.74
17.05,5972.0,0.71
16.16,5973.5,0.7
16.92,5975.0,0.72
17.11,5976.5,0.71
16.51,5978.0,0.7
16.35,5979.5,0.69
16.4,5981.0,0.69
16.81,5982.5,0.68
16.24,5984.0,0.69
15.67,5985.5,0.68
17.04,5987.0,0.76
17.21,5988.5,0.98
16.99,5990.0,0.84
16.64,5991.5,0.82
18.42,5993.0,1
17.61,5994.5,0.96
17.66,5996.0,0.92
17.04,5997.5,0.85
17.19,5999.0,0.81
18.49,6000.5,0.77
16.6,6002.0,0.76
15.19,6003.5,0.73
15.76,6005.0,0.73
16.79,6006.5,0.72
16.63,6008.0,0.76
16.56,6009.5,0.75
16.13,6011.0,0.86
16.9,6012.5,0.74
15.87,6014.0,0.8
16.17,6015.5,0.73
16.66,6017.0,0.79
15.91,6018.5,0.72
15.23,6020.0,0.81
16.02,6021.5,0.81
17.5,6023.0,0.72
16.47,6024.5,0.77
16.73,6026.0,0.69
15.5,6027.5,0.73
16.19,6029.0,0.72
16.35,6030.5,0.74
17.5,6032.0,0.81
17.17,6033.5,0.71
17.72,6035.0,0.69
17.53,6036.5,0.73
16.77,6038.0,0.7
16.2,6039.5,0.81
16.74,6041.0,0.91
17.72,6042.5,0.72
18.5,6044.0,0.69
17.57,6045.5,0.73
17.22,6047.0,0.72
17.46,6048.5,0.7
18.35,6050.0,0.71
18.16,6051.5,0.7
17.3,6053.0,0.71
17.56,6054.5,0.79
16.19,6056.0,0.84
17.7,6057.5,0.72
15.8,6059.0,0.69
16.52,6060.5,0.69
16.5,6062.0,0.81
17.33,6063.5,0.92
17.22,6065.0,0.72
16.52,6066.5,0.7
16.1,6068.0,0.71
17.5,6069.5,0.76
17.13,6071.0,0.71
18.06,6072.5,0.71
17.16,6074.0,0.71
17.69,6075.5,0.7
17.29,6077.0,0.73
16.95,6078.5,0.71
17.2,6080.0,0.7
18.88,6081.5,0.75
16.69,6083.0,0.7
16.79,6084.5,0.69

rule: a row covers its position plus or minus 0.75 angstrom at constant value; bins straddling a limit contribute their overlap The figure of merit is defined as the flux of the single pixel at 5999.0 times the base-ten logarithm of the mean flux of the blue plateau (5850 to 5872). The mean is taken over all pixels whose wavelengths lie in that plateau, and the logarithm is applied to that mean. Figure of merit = 21.0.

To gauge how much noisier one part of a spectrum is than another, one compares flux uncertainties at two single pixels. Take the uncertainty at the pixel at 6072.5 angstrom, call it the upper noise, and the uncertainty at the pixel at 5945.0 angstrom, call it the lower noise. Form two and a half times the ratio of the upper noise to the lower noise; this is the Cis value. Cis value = 2.50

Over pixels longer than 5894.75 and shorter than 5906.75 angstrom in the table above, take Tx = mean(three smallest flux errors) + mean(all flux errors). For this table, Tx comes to 1.370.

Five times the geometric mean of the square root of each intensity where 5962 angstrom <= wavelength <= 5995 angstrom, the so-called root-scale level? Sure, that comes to 20.6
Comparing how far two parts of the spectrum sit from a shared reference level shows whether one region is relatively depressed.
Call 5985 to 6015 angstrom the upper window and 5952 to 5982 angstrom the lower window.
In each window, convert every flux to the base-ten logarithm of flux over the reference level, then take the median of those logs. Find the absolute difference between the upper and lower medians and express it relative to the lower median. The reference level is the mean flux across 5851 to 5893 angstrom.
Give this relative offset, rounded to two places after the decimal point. 0.05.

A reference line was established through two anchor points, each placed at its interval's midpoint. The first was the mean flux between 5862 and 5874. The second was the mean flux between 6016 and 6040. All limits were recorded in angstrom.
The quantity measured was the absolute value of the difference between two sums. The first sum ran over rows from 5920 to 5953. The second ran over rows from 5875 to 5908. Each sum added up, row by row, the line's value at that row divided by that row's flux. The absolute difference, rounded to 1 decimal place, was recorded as 3.8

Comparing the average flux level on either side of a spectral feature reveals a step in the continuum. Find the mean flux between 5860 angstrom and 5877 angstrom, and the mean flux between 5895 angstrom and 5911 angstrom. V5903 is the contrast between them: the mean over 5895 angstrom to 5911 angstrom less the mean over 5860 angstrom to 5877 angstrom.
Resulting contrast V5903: -1.2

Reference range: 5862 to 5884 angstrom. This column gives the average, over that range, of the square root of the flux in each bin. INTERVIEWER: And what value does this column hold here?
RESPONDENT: 4.02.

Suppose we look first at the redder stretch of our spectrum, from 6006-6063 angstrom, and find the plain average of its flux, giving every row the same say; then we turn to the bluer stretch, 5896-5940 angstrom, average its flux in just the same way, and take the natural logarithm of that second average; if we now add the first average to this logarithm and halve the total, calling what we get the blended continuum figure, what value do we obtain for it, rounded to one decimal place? 9.8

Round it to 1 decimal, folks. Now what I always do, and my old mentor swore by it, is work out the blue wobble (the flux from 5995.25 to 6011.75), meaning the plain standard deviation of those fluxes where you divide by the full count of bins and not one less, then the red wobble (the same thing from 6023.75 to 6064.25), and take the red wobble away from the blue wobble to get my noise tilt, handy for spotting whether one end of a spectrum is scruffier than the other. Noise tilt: 0.1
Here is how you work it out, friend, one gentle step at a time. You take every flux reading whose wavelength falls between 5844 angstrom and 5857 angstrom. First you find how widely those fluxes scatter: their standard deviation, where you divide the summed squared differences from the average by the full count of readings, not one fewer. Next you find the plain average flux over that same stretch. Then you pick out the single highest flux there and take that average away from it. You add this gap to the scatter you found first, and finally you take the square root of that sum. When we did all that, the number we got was 1.48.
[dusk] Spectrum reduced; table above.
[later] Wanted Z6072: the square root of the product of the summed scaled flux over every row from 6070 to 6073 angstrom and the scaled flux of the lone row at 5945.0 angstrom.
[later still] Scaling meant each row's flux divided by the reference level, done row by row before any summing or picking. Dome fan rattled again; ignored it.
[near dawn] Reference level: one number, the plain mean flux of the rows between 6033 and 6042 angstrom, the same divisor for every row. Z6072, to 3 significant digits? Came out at 1.42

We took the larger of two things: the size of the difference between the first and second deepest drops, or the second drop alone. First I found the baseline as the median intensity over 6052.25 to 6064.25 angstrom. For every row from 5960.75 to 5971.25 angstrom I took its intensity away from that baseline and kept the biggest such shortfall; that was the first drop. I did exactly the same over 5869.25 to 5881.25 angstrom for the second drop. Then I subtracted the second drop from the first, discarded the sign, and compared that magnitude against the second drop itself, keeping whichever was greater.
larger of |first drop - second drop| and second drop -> 1.3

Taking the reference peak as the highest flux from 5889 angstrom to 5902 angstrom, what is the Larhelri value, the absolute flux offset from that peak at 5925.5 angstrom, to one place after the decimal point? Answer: 2.7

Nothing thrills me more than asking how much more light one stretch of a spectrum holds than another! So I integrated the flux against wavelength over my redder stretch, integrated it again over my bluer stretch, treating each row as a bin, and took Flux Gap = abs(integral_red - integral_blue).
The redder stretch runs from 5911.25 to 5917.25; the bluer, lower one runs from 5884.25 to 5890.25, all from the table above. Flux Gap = 17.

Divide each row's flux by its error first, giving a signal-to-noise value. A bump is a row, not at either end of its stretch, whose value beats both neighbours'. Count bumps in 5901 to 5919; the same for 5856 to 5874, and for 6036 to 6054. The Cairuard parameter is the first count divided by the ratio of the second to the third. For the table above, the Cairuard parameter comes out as 2.7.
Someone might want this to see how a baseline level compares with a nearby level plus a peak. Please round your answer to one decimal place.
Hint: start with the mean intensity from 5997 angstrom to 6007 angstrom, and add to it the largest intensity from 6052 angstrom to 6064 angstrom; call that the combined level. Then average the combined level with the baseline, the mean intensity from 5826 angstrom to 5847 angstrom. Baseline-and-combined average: 25.8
